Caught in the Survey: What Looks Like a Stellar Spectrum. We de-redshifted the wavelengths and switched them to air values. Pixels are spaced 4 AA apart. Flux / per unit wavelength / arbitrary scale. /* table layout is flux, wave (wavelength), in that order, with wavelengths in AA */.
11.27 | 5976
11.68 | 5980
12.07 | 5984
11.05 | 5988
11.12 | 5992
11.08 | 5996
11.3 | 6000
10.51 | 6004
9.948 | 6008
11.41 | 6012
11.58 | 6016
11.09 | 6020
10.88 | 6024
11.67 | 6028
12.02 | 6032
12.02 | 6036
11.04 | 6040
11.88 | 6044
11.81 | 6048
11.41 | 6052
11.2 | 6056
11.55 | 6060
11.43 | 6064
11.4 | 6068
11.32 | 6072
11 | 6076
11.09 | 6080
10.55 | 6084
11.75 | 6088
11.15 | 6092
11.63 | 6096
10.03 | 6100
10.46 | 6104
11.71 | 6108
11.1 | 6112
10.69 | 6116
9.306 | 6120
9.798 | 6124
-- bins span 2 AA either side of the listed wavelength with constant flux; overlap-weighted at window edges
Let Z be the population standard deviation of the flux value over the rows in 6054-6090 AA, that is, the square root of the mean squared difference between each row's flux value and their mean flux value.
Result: 0.33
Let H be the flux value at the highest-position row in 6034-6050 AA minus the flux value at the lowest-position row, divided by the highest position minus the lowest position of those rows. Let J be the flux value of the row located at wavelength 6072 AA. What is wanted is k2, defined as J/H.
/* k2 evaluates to -647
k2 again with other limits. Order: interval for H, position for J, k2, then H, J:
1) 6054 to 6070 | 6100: 602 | 0.02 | 10.03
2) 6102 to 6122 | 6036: -167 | -0.07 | 12.02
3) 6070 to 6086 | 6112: -173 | -0.06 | 11.1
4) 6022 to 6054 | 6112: 586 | 0.02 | 11.1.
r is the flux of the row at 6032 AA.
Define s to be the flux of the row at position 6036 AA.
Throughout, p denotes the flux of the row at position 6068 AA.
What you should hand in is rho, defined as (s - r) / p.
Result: 0.00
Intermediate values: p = 11.4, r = 12.02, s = 12.02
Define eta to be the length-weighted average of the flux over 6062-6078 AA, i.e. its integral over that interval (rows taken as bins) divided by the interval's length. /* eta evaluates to 11.3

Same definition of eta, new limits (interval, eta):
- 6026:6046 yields 11.7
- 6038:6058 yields 11.5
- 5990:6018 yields 11.0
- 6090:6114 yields 11.0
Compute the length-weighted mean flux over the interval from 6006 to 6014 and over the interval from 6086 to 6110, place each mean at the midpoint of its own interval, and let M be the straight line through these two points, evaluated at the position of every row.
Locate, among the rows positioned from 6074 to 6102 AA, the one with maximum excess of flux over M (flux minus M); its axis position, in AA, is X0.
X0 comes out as 6088 AA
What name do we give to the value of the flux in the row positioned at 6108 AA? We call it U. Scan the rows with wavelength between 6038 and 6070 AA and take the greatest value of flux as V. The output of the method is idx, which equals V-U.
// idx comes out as 0.2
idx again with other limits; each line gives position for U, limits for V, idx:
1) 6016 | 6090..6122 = 0.1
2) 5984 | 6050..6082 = -0.5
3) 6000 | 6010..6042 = 0.7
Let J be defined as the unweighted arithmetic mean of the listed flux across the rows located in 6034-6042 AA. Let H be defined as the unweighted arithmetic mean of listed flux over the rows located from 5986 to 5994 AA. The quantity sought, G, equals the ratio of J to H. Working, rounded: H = 11.1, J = 11.5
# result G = 1.04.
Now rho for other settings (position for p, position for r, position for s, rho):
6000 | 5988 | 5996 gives 0.00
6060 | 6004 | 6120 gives -0.10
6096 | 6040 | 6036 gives 0.08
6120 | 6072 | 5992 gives -0.02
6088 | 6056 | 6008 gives -0.11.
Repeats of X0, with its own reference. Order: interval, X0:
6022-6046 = 6032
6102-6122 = 6108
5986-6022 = 6016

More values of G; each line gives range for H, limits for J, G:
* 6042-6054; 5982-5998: 0.97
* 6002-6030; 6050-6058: 1.03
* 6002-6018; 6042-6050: 1.09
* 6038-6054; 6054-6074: 0.99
